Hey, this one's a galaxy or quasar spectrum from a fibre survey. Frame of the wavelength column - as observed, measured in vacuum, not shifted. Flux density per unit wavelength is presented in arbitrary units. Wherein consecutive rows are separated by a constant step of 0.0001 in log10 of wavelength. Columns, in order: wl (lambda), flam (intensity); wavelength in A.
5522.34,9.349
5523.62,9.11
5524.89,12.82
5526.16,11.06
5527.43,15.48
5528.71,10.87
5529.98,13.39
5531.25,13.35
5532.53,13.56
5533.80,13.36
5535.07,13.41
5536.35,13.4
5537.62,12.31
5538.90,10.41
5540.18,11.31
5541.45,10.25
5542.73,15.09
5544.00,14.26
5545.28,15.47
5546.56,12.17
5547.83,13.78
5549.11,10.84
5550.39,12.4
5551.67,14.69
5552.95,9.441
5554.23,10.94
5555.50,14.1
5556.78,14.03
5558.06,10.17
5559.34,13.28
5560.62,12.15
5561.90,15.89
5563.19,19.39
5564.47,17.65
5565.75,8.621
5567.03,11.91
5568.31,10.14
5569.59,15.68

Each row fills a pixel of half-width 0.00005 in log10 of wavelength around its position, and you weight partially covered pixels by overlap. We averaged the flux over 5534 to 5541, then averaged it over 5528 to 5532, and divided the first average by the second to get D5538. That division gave 0.97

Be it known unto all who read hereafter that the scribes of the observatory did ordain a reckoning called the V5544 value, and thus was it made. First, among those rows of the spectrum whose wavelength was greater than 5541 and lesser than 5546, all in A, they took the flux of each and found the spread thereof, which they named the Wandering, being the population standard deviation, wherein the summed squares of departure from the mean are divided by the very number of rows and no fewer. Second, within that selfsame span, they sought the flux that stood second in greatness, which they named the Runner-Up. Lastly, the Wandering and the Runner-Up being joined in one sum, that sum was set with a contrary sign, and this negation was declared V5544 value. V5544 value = -17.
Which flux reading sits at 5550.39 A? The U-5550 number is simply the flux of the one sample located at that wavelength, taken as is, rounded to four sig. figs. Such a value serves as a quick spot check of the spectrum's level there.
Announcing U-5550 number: 12.40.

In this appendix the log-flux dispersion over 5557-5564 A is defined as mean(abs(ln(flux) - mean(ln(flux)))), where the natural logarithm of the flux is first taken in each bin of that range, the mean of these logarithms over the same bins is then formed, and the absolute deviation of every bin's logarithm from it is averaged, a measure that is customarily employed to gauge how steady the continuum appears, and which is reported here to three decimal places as 0.191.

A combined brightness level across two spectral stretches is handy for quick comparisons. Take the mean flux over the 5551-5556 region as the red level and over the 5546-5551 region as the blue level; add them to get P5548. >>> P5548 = 24.6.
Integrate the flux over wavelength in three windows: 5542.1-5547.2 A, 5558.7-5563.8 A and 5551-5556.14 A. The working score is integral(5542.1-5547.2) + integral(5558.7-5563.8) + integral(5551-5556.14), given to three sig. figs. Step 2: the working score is 213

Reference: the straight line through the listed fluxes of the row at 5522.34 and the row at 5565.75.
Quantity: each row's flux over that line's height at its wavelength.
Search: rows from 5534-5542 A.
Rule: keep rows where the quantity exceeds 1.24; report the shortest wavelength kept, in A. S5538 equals 5535.07 A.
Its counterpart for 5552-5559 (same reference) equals 5554.23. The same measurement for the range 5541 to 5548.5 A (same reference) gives 5542.73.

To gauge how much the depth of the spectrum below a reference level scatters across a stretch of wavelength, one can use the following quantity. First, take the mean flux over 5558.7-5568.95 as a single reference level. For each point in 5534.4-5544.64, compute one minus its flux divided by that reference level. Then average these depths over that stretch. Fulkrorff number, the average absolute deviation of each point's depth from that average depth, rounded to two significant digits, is 0.11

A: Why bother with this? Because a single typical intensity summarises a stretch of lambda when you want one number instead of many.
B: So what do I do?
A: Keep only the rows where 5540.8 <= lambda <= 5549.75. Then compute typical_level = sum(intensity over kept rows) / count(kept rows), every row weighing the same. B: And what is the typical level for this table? 13.1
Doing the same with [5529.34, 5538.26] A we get 13.3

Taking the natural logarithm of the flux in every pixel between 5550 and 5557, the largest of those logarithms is 2.69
